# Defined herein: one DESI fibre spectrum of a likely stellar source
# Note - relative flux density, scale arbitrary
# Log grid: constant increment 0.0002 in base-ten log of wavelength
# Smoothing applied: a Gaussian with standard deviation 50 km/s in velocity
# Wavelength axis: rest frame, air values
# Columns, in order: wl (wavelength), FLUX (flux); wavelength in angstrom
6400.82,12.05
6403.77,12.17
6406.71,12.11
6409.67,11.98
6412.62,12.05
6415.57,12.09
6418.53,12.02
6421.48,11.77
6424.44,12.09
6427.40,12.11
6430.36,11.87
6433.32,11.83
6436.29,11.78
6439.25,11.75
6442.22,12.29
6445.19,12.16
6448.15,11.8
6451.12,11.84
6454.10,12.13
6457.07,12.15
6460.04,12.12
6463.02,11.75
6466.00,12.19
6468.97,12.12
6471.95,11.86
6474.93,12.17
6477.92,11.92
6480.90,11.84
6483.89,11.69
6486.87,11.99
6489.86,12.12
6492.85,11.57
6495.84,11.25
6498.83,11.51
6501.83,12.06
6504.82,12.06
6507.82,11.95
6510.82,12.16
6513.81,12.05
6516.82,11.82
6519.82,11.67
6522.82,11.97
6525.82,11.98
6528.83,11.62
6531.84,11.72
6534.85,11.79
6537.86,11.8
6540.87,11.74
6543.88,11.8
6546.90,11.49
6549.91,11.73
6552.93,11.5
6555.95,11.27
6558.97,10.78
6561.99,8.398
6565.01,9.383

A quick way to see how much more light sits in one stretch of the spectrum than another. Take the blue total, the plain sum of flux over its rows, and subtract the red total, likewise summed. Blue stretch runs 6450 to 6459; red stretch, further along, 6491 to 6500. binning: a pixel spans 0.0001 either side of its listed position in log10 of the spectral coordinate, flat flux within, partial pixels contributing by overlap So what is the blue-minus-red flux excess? 1.8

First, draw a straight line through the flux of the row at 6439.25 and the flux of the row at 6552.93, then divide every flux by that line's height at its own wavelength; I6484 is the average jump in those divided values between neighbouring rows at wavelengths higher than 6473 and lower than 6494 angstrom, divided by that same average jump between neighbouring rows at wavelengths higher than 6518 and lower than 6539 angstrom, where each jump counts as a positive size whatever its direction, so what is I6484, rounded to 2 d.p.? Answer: 1.64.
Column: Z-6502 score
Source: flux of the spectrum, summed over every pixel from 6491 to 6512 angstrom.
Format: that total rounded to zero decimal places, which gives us 83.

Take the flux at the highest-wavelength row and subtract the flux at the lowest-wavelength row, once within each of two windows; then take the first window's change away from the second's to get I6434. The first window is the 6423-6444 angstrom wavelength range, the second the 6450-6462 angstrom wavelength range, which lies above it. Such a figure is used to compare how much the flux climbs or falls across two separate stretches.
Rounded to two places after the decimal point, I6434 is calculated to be 0.08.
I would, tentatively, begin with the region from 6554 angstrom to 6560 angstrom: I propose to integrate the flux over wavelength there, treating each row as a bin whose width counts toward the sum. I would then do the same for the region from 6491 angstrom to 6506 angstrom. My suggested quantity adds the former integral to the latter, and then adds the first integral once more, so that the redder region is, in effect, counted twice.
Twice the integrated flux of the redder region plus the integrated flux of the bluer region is 308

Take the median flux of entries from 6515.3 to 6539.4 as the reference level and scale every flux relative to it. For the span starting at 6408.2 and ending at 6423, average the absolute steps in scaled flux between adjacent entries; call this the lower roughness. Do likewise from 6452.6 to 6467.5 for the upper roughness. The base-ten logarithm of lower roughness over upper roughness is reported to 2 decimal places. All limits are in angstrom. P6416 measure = -0.30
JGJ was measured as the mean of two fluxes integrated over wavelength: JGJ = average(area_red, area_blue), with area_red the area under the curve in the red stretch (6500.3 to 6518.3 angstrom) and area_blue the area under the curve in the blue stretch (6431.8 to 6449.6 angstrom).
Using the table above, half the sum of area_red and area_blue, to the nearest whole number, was 214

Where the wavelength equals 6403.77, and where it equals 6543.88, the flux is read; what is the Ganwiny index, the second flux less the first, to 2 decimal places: -0.37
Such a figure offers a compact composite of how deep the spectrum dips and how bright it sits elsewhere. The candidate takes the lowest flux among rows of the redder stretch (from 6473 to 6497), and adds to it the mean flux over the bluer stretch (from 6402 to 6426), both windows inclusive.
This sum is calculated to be 23.3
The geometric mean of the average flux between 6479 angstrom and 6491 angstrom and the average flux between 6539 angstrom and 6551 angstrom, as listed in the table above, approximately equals 11.8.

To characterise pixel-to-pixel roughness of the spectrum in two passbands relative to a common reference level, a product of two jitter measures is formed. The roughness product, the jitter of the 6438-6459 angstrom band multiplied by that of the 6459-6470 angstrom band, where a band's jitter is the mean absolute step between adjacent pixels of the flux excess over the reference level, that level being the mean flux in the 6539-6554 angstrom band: 0.067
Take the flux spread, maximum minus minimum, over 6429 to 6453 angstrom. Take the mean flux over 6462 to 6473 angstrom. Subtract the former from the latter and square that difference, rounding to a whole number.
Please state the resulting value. 131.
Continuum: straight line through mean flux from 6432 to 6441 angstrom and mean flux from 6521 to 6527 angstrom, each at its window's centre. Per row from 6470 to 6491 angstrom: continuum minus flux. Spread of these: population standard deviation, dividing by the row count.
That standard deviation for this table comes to 0.154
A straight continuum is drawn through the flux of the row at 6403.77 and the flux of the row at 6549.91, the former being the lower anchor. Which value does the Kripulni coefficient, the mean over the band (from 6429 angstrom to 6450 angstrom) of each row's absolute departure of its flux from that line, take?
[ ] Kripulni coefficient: 0.24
